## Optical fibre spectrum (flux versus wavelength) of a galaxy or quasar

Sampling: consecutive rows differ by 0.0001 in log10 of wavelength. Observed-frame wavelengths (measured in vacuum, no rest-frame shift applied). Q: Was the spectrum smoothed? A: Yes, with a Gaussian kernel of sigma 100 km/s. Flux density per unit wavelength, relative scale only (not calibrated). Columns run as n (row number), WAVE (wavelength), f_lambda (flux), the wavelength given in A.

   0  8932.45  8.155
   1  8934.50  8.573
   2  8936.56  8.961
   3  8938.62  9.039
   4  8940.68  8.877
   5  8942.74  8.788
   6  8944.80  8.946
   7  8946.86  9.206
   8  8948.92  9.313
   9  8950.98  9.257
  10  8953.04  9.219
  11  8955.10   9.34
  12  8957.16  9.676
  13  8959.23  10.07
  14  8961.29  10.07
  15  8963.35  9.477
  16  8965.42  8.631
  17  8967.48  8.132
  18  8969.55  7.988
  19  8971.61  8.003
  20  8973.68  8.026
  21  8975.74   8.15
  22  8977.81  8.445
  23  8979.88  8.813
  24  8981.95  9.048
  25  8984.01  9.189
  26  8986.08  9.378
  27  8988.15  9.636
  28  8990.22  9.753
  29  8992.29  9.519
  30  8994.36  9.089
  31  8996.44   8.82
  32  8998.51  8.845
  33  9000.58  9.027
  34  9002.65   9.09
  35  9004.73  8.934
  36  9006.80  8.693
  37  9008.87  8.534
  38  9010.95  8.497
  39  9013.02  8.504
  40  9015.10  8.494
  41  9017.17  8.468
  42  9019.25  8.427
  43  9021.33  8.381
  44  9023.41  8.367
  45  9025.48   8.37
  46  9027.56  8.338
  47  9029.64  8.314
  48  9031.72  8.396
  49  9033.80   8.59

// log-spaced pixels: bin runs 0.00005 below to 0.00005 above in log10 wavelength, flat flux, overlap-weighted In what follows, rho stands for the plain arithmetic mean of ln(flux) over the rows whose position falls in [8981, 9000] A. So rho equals 2.22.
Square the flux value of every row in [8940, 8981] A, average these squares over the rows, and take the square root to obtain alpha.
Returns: 8.9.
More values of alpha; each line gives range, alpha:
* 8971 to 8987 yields 8.6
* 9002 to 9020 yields 8.6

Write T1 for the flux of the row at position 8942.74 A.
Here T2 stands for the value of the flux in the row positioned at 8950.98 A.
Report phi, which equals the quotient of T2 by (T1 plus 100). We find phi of 0.0851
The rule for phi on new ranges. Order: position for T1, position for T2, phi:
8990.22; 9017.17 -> 0.0772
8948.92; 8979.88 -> 0.0806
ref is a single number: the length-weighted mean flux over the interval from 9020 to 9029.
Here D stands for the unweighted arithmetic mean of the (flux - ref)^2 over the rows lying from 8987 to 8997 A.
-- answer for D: 1.1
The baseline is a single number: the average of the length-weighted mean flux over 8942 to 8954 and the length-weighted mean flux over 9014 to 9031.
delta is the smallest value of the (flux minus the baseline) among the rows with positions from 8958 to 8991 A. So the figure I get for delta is -0.77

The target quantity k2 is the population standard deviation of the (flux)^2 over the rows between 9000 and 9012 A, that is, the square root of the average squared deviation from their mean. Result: 4.1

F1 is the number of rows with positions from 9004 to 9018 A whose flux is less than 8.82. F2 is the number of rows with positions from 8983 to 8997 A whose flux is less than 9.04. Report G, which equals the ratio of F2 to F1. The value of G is 0.2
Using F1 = 6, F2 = 1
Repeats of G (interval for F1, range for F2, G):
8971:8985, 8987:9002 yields 0.6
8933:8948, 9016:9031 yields 3.5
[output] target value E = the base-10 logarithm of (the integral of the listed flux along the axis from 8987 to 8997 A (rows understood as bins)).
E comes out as 1.97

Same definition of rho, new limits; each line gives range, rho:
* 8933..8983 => 2.19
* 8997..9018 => 2.16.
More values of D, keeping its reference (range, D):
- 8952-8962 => 1.8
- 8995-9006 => 0.3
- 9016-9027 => 0.0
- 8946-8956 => 0.8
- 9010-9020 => 0.0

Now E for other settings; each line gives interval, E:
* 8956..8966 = 1.98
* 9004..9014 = 1.94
